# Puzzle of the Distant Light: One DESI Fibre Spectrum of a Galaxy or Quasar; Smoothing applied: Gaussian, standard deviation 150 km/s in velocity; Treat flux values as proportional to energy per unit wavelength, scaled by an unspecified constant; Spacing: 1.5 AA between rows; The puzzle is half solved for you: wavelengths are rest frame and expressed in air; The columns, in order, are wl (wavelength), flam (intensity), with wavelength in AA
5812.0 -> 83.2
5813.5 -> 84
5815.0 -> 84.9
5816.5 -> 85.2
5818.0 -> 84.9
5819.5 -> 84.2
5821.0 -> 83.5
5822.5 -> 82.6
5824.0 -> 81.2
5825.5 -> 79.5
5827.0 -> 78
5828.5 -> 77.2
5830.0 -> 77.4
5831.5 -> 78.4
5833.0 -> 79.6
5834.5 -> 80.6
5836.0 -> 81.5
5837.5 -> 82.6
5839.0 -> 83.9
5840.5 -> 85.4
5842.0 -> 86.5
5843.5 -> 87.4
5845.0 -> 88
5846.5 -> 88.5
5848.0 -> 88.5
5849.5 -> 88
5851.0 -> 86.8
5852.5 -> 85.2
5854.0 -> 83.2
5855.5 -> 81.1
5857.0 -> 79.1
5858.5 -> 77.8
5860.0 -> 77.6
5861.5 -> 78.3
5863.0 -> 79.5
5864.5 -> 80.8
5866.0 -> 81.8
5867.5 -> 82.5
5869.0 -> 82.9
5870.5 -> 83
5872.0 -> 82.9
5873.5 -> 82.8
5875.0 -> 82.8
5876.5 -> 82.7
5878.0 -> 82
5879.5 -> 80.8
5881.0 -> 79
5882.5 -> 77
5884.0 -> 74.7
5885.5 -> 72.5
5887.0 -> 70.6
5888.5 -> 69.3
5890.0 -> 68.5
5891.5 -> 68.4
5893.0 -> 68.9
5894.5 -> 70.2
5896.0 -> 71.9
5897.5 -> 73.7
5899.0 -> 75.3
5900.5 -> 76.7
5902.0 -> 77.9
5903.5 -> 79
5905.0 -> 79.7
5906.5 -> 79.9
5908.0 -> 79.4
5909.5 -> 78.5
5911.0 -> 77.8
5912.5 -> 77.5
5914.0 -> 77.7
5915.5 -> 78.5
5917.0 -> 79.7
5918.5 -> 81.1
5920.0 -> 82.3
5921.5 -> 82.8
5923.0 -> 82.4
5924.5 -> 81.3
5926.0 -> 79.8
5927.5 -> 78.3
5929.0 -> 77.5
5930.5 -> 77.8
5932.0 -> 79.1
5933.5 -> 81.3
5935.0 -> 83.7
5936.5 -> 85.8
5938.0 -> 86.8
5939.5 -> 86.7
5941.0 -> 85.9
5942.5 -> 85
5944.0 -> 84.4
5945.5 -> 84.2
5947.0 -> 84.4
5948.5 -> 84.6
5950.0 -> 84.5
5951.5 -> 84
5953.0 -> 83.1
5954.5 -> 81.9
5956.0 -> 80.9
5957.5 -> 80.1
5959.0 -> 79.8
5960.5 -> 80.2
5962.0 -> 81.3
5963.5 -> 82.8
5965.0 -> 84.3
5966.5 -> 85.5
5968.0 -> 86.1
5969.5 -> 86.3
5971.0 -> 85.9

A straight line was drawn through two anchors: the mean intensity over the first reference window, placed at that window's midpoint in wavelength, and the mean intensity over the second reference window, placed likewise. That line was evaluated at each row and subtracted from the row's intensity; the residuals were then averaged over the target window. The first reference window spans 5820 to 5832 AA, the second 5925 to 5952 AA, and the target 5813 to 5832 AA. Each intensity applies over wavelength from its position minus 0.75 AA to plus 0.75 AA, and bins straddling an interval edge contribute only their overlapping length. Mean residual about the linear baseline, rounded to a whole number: 2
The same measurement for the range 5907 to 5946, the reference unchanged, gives -1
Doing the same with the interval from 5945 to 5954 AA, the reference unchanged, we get 1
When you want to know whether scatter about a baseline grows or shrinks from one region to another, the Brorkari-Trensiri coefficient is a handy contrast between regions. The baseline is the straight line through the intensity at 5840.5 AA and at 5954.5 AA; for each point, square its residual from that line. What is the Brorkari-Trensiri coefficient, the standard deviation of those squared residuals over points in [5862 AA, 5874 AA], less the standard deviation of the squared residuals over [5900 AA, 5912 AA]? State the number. -3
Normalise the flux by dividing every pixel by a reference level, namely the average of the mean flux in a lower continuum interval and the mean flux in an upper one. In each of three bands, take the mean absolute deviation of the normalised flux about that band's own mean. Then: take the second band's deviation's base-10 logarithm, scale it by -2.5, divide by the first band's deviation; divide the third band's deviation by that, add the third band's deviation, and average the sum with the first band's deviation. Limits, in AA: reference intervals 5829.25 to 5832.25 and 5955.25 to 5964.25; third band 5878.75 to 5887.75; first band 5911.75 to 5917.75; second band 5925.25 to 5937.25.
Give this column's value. 0.025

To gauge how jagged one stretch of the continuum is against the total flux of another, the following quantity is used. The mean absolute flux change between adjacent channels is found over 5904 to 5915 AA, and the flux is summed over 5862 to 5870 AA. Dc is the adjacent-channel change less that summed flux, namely -407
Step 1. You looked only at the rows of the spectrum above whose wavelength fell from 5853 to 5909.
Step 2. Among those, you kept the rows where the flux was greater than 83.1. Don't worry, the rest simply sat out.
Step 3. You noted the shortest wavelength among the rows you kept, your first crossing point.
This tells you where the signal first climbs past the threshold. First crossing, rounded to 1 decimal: 5854.0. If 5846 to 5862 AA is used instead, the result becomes 5846.5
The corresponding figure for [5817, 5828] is 5818.0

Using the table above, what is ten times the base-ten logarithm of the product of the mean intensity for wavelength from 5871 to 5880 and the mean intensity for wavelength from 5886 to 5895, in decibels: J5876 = 37.6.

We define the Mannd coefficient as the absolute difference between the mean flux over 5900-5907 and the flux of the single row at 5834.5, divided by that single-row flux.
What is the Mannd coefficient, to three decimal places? 0.024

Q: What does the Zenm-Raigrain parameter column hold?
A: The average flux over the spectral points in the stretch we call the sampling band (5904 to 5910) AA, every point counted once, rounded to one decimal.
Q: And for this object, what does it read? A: 79.4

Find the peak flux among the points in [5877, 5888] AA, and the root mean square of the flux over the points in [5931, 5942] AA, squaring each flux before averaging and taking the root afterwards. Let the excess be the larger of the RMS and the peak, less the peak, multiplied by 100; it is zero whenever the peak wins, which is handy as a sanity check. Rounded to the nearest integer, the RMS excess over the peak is 223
